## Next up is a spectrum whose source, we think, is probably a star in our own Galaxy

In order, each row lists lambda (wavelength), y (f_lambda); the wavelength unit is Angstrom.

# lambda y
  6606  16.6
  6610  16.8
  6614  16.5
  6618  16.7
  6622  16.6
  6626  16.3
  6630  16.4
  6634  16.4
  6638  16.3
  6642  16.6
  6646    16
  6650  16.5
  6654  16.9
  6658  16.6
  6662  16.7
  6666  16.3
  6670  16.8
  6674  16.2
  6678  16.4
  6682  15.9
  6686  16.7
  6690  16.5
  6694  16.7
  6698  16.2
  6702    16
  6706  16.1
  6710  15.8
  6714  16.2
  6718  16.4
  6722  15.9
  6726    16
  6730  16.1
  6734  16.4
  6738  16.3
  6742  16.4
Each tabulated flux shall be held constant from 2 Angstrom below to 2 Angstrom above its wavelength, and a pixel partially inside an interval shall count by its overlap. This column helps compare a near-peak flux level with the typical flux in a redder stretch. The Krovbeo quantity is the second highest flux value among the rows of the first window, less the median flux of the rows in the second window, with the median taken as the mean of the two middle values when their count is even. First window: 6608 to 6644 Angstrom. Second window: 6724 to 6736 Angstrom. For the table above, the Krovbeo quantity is 0.60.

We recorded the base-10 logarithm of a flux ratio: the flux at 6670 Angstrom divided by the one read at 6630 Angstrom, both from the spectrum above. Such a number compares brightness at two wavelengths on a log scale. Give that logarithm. 0.010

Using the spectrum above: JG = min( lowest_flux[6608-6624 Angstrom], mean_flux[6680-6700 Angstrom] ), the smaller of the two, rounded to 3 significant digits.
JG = 16.4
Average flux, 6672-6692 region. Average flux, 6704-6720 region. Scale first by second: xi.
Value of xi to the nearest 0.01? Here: 1.01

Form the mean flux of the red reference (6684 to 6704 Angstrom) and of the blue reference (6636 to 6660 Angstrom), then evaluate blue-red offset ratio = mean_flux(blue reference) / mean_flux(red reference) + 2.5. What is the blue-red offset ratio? 3.504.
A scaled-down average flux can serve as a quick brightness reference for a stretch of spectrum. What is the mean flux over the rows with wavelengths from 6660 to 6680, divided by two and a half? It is 6.59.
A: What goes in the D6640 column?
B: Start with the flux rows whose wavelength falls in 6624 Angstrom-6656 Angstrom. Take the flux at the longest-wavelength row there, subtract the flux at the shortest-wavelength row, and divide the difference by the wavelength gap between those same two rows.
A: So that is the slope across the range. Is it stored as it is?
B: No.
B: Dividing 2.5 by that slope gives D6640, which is 117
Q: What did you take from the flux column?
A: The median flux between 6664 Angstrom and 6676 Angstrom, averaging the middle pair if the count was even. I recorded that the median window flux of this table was 16.30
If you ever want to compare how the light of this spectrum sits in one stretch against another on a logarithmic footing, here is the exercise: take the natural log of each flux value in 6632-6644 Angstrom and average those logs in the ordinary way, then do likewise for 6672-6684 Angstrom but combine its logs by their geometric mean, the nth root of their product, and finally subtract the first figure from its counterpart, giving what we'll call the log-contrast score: -0.02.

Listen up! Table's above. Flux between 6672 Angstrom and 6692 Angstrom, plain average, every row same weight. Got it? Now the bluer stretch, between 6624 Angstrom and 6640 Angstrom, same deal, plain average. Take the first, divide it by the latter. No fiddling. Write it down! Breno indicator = 1.00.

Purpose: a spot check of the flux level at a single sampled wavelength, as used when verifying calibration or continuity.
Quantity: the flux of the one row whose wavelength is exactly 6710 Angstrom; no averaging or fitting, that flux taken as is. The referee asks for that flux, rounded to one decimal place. 15.8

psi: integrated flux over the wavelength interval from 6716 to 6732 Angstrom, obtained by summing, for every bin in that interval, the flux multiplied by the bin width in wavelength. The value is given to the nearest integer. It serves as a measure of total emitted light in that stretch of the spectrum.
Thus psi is 258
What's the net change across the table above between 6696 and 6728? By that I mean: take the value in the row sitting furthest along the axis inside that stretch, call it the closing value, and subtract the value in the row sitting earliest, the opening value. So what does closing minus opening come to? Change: -0.20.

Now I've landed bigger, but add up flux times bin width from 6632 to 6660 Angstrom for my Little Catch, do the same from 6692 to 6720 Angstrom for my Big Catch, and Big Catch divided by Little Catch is 0.984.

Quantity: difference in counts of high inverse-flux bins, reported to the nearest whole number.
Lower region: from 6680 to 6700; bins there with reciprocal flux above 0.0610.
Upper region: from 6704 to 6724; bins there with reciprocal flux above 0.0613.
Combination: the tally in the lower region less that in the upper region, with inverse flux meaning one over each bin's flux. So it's -2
